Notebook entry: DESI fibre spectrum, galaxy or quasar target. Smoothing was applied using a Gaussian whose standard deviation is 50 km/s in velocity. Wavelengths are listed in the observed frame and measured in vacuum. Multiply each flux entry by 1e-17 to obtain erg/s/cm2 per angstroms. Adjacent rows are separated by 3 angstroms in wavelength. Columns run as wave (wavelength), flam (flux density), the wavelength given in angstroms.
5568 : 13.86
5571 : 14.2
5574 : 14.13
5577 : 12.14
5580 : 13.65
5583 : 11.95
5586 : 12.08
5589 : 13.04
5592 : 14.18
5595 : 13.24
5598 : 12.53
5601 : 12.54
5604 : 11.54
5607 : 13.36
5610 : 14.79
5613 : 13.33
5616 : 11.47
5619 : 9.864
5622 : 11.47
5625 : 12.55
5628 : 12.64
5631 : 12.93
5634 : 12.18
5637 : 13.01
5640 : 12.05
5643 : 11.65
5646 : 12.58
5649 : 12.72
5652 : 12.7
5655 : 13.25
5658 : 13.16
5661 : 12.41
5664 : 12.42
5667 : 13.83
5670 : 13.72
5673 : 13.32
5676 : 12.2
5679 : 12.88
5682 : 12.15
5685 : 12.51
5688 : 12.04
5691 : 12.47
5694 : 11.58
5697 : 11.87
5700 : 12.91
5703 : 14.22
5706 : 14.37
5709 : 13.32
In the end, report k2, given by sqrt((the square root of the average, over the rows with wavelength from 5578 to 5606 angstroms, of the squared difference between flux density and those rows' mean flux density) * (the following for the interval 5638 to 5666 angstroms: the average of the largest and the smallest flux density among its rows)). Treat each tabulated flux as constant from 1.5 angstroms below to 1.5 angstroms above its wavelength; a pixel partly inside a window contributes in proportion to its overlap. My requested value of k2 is 3.16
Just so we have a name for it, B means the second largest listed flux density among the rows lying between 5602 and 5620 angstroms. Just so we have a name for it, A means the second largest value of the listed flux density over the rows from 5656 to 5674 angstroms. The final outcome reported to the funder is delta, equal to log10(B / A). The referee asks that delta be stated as -0.012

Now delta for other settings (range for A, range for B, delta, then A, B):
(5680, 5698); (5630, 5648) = 0.016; 12.47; 12.93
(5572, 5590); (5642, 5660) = -0.016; 13.65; 13.16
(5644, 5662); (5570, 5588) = 0.031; 13.16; 14.13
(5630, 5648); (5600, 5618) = 0.014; 12.93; 13.36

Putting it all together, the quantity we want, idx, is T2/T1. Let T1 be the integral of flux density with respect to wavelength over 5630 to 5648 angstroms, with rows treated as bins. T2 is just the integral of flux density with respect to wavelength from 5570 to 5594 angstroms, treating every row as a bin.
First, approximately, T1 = 223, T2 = 316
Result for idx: 1.4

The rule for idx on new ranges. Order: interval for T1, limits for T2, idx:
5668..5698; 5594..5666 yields 2.4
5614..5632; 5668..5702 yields 2.0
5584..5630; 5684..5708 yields 0.5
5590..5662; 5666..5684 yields 0.3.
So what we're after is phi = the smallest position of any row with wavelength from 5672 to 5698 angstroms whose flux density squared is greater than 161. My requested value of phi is 5673 angstroms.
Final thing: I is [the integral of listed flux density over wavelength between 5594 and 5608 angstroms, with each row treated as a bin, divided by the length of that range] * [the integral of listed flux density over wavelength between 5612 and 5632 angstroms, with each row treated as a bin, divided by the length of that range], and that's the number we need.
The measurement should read 151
